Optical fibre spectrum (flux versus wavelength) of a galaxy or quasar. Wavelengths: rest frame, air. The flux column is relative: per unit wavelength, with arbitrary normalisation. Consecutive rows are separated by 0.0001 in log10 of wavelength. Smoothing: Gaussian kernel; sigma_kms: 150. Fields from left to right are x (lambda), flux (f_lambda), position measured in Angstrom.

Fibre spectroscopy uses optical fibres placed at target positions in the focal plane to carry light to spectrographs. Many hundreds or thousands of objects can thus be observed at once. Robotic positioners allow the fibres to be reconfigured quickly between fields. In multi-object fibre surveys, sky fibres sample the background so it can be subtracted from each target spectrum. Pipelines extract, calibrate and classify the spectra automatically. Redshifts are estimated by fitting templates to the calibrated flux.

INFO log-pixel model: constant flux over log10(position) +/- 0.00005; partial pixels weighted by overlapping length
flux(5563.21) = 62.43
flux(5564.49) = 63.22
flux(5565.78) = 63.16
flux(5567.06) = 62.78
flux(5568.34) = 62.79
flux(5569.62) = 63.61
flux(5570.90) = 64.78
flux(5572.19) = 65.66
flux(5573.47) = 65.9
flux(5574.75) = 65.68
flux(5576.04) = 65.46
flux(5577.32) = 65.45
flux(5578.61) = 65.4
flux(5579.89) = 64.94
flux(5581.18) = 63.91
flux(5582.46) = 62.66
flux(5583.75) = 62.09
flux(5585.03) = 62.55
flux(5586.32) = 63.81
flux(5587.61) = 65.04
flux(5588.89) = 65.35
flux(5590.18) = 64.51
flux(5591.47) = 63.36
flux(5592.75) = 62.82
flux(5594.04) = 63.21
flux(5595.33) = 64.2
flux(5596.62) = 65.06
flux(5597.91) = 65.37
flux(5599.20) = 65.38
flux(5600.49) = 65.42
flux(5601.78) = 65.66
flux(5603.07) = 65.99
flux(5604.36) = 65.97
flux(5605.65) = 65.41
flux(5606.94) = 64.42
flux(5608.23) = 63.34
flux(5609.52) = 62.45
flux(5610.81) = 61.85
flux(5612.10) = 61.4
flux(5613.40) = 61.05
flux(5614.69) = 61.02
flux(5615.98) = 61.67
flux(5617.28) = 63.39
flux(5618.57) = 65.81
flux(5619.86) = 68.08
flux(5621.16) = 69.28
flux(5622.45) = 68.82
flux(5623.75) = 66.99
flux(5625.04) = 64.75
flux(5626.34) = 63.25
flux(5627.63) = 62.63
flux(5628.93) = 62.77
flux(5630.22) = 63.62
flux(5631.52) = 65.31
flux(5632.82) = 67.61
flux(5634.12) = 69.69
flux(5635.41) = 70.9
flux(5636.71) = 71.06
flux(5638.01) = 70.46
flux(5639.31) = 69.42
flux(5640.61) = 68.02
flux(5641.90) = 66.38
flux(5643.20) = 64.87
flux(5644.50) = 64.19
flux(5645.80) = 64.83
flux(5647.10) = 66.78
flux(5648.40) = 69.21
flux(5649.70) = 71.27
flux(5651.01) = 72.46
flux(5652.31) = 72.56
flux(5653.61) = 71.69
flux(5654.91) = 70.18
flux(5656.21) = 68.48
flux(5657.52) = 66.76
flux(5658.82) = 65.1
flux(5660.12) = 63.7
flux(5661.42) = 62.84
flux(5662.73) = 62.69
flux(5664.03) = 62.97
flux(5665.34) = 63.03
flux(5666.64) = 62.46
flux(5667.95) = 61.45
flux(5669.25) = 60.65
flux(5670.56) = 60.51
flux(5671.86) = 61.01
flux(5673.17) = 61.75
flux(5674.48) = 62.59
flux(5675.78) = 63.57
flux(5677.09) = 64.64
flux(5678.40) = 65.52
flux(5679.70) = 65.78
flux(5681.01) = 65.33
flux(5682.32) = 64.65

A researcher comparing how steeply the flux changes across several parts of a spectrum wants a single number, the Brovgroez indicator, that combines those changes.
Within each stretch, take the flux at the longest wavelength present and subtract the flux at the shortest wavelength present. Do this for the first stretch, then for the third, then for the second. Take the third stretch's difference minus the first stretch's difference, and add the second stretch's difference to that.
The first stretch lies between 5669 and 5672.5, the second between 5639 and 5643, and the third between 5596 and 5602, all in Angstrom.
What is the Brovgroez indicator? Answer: -2.8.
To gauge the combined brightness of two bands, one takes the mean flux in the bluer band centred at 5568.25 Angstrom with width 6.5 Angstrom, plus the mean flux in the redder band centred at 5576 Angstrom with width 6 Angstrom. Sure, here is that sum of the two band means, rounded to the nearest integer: 129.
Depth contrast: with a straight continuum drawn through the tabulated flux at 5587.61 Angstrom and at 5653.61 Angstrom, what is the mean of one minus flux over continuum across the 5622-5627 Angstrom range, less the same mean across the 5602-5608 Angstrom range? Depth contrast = 0.020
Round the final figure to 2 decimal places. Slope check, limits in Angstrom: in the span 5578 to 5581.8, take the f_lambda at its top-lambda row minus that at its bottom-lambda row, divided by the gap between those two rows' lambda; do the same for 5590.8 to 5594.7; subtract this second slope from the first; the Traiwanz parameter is -0.52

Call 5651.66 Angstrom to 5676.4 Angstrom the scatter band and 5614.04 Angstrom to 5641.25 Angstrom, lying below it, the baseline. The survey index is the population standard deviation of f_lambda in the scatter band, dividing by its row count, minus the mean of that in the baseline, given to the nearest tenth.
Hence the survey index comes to -62.8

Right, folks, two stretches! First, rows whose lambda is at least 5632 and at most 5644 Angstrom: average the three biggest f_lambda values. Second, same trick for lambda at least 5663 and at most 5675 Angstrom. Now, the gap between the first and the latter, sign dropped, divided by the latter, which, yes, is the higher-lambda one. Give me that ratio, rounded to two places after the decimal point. 0.13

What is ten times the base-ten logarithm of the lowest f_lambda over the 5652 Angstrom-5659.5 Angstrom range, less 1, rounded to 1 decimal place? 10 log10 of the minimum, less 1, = 17.1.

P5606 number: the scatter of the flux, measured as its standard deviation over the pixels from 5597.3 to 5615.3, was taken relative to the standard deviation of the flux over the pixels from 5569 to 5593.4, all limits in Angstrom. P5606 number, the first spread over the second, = 1.6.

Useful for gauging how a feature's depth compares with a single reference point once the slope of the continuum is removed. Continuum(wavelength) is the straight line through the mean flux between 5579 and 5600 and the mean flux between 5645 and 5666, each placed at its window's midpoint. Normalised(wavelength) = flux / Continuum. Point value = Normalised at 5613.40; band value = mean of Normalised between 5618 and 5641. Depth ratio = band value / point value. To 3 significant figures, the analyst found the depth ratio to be 1.09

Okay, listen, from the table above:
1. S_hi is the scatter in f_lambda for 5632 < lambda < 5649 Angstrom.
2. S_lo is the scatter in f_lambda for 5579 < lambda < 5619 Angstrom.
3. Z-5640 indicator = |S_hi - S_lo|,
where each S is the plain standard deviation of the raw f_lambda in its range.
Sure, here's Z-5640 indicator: 0.8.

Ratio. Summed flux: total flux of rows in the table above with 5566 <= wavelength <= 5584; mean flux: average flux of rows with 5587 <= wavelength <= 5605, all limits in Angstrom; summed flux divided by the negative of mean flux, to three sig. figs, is -13.9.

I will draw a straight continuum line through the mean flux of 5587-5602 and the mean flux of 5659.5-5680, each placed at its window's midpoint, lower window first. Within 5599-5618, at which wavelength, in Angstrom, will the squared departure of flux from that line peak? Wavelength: 5613.40 Angstrom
